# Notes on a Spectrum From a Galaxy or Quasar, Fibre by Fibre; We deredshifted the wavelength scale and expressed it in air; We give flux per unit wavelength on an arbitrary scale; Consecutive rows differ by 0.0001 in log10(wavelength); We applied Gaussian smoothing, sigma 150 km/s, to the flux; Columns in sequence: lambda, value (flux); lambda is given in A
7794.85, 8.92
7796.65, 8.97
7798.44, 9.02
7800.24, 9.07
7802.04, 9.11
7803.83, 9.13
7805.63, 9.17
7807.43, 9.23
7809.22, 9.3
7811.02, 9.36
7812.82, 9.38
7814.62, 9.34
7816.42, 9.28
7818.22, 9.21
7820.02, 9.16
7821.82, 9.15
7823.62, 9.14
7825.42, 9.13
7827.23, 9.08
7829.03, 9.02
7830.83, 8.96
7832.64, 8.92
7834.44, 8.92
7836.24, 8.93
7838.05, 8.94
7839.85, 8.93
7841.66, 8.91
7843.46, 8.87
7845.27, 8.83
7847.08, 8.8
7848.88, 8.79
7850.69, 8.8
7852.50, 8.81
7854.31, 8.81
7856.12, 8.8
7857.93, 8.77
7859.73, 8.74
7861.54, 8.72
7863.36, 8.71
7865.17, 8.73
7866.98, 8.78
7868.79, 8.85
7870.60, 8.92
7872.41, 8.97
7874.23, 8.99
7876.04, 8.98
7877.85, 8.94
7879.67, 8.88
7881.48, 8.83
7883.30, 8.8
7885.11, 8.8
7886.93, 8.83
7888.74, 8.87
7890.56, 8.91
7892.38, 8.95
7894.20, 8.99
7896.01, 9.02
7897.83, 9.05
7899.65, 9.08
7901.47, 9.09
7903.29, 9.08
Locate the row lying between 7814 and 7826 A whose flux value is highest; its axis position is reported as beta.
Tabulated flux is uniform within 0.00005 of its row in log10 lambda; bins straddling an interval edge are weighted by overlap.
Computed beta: 7814.62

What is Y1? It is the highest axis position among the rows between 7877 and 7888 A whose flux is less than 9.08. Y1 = 7886.93 A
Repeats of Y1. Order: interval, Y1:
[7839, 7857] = 7856.12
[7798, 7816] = 7800.24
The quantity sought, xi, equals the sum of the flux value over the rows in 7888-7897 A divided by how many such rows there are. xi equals 8.95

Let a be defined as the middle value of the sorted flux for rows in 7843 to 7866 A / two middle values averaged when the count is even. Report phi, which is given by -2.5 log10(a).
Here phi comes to -2.36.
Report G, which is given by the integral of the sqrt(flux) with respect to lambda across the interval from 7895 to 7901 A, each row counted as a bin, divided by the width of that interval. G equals 3.011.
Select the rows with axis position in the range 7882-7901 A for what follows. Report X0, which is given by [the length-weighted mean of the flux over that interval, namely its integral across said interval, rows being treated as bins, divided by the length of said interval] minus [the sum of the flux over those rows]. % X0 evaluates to -80.4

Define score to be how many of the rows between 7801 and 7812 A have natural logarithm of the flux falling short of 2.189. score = 0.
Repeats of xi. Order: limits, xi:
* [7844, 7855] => 8.81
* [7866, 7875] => 8.90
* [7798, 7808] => 9.12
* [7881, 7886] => 8.81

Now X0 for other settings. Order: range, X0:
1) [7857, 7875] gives -79.4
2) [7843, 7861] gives -79.2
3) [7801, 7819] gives -83.3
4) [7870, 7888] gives -80.0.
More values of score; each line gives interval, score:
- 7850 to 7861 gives 6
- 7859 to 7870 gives 6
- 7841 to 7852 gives 6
